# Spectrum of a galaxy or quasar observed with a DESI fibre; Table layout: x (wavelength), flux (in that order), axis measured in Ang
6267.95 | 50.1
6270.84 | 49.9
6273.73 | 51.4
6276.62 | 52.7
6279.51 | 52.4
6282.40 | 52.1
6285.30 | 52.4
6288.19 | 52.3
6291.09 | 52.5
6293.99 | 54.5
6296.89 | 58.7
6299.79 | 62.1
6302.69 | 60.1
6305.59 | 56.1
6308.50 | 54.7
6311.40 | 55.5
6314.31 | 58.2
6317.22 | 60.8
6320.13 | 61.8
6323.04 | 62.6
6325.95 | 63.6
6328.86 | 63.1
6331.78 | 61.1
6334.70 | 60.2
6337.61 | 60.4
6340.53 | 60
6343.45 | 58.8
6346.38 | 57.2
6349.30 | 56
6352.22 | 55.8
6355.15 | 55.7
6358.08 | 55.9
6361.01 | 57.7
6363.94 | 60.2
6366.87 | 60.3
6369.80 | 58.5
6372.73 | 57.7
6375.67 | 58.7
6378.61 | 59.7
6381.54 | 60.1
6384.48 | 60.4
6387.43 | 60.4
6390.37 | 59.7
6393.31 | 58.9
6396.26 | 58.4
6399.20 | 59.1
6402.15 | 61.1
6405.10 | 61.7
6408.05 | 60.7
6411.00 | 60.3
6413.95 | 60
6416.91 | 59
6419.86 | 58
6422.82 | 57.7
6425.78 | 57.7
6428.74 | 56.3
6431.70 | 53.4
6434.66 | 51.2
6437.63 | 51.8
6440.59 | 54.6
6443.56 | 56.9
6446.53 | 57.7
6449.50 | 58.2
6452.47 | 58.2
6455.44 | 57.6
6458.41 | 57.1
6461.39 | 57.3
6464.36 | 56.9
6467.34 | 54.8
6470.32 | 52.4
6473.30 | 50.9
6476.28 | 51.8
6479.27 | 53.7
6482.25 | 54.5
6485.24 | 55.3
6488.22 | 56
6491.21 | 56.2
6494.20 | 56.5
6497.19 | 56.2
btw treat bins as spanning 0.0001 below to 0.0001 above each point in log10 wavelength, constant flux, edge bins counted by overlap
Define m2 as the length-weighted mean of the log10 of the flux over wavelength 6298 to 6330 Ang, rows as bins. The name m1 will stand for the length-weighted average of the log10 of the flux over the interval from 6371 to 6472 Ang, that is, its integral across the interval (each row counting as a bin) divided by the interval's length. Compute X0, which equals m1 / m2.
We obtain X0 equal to 0.99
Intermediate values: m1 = 1.76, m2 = 1.78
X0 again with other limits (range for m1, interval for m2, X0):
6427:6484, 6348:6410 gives 0.98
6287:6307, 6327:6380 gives 0.99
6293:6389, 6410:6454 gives 1.01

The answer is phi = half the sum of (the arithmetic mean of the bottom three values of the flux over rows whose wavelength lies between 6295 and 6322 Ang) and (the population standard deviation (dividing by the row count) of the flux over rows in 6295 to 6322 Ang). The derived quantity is 29.0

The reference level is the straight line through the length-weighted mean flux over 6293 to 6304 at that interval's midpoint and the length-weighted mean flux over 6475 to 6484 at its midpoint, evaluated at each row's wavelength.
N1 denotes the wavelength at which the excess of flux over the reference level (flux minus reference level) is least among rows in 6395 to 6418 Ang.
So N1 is 6396.26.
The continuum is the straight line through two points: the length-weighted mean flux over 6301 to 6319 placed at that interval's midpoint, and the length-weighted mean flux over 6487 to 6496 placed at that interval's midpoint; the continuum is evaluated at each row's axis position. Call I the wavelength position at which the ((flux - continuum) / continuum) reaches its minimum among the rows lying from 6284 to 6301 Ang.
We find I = 6288.19 Ang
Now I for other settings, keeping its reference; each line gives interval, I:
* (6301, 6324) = 6308.50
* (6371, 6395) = 6372.73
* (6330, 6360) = 6355.15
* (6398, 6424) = 6422.82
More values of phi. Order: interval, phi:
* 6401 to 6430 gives 29.5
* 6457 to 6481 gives 27.0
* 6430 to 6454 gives 27.4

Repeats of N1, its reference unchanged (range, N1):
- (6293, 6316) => 6293.99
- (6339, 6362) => 6355.15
